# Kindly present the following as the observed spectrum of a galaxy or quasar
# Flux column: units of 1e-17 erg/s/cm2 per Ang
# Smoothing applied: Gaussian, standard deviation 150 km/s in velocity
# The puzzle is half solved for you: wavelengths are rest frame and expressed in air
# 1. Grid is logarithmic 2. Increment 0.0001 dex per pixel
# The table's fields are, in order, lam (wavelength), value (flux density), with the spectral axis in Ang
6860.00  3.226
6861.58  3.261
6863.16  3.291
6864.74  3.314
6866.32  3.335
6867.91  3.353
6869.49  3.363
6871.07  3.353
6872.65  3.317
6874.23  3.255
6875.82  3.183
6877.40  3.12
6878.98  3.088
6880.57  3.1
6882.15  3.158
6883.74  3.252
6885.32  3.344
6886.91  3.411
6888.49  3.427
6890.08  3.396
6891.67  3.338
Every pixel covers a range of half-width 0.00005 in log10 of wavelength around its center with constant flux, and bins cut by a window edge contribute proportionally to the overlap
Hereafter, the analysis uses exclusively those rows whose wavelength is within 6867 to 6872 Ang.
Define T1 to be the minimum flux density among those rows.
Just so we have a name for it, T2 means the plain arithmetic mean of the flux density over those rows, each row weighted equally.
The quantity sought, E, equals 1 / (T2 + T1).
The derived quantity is 0.149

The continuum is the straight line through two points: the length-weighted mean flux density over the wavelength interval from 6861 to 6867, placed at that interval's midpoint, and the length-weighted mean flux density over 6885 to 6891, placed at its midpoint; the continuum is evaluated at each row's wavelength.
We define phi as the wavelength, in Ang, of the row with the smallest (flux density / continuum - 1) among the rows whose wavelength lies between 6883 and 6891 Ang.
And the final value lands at 6883.74 Ang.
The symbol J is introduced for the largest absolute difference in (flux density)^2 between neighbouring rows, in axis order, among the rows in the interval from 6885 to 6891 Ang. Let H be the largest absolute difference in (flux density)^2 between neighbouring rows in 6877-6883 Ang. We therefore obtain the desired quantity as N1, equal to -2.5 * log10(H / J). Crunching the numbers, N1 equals 0.24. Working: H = 0.36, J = 0.45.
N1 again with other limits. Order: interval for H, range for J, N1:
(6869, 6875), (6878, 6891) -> 0.43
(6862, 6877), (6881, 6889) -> 0.29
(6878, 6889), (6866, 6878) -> -0.29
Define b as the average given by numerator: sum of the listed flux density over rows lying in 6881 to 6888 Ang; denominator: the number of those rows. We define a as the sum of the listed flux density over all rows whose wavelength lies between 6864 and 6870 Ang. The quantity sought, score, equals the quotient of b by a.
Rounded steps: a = 13.4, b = 3.29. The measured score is 0.246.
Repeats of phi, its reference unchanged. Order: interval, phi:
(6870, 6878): 6877.40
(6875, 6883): 6878.98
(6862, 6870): 6863.16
